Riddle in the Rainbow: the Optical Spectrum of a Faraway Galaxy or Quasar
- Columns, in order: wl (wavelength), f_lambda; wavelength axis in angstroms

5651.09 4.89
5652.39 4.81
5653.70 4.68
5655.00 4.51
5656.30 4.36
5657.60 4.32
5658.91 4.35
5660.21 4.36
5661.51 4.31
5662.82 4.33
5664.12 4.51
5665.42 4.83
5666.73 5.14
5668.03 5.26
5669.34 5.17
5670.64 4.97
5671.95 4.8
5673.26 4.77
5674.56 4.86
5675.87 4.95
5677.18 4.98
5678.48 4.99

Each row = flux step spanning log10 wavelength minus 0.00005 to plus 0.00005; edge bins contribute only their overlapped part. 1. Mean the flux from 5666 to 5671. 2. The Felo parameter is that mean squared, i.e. 26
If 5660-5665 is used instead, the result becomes 19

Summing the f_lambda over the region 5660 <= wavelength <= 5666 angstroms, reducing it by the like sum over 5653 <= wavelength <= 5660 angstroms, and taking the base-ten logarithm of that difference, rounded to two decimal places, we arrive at -0.92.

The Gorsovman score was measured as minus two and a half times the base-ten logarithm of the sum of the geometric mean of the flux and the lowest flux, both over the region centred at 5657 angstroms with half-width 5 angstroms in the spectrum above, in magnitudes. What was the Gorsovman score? -2.36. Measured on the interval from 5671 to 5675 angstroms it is -2.45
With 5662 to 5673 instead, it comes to -2.41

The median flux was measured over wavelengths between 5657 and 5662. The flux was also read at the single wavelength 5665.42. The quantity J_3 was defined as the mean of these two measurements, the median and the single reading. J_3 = 4.58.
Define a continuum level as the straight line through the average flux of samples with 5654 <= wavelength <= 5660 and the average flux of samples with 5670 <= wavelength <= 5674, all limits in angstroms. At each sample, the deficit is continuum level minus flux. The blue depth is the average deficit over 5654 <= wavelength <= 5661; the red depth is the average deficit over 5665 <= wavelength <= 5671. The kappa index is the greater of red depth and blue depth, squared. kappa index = 0.001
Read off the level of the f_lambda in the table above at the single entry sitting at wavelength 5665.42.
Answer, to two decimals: 4.83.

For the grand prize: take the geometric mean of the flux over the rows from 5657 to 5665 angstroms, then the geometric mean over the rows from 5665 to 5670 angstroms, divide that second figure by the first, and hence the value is 1.17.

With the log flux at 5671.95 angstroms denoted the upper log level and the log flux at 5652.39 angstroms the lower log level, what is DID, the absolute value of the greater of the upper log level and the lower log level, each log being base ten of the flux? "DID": 0.682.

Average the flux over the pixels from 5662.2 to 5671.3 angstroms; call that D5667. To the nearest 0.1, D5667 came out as 4.9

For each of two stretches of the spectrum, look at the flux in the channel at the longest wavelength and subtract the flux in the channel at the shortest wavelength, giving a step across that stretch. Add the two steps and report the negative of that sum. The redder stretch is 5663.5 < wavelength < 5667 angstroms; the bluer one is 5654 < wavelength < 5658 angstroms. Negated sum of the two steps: -0.44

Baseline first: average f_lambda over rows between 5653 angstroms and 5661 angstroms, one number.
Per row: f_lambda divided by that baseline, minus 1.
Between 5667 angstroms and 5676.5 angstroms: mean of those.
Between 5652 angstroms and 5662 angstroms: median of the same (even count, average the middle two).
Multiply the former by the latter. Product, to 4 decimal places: -0.0019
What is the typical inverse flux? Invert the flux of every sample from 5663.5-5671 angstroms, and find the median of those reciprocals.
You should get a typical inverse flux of 0.198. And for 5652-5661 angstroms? 0.229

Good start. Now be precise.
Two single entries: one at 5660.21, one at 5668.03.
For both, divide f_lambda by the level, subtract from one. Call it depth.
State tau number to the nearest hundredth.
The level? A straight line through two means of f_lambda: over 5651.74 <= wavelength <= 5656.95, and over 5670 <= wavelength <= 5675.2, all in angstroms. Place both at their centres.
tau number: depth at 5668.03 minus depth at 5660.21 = -0.17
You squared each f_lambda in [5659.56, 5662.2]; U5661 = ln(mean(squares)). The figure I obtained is 2.93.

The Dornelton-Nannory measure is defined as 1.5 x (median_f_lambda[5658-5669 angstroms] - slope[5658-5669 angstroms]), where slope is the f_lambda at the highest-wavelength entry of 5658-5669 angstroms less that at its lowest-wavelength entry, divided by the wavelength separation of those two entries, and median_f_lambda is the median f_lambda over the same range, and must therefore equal 6.5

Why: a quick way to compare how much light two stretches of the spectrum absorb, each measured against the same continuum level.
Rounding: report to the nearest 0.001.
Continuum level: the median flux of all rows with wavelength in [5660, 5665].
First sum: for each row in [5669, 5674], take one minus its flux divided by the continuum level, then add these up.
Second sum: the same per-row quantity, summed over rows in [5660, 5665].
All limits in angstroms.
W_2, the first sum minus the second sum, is -0.506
